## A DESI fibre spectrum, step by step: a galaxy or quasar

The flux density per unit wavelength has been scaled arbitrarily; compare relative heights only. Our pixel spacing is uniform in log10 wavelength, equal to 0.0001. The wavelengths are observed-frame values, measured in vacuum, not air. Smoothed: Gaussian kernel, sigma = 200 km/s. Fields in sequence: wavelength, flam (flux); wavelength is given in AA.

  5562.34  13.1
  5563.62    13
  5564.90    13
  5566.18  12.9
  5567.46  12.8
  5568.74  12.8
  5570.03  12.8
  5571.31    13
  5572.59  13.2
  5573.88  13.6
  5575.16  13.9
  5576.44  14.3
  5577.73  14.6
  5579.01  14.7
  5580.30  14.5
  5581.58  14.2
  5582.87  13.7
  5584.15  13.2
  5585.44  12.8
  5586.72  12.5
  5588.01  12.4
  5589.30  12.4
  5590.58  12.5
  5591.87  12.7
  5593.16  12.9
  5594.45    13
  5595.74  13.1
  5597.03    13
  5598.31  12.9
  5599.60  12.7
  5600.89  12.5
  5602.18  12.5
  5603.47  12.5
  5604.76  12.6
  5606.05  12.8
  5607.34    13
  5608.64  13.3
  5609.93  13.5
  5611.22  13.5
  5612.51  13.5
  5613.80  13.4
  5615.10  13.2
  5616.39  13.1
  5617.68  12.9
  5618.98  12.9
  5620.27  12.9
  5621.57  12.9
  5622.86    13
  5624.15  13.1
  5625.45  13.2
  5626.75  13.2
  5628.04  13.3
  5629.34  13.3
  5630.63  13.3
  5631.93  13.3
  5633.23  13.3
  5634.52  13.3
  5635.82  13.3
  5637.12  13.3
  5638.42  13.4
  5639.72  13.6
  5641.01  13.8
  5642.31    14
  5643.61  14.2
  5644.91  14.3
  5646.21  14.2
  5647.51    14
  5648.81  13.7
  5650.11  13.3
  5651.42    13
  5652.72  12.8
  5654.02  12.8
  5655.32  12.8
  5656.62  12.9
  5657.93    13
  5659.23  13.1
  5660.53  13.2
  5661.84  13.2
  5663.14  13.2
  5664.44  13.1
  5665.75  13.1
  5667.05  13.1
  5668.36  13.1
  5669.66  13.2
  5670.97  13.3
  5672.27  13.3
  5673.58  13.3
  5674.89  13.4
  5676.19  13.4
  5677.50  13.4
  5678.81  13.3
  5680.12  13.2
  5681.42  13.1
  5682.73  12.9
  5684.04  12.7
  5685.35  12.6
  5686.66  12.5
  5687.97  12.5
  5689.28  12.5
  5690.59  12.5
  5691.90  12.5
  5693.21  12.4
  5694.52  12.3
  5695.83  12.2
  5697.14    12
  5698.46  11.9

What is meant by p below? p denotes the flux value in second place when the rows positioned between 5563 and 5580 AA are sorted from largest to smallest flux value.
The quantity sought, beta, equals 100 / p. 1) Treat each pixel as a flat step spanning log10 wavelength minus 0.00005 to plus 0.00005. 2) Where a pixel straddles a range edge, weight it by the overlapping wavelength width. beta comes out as 6.8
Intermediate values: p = 14.6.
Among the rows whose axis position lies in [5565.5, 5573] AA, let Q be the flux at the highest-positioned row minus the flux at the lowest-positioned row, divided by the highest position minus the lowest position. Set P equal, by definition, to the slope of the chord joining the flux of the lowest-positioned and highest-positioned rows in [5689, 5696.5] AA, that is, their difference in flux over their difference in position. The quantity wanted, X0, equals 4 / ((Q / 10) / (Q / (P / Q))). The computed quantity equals -41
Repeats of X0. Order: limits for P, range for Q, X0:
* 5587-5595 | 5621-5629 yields 27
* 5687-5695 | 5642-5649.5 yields 60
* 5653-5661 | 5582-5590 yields -132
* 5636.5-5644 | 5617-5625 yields 9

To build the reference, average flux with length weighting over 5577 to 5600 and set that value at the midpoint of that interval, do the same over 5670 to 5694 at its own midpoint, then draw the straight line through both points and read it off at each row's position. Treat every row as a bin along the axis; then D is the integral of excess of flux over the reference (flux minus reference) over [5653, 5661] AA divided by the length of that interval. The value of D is -0.06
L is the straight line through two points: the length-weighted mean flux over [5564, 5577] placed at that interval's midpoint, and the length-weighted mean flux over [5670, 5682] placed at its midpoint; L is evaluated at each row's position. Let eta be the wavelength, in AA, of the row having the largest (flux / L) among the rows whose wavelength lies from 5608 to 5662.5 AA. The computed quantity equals 5644.91 AA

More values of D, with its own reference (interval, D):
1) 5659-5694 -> 0.05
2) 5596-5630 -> -0.12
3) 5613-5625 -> -0.07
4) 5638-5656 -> 0.53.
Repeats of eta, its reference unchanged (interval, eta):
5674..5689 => 5674.89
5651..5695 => 5674.89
